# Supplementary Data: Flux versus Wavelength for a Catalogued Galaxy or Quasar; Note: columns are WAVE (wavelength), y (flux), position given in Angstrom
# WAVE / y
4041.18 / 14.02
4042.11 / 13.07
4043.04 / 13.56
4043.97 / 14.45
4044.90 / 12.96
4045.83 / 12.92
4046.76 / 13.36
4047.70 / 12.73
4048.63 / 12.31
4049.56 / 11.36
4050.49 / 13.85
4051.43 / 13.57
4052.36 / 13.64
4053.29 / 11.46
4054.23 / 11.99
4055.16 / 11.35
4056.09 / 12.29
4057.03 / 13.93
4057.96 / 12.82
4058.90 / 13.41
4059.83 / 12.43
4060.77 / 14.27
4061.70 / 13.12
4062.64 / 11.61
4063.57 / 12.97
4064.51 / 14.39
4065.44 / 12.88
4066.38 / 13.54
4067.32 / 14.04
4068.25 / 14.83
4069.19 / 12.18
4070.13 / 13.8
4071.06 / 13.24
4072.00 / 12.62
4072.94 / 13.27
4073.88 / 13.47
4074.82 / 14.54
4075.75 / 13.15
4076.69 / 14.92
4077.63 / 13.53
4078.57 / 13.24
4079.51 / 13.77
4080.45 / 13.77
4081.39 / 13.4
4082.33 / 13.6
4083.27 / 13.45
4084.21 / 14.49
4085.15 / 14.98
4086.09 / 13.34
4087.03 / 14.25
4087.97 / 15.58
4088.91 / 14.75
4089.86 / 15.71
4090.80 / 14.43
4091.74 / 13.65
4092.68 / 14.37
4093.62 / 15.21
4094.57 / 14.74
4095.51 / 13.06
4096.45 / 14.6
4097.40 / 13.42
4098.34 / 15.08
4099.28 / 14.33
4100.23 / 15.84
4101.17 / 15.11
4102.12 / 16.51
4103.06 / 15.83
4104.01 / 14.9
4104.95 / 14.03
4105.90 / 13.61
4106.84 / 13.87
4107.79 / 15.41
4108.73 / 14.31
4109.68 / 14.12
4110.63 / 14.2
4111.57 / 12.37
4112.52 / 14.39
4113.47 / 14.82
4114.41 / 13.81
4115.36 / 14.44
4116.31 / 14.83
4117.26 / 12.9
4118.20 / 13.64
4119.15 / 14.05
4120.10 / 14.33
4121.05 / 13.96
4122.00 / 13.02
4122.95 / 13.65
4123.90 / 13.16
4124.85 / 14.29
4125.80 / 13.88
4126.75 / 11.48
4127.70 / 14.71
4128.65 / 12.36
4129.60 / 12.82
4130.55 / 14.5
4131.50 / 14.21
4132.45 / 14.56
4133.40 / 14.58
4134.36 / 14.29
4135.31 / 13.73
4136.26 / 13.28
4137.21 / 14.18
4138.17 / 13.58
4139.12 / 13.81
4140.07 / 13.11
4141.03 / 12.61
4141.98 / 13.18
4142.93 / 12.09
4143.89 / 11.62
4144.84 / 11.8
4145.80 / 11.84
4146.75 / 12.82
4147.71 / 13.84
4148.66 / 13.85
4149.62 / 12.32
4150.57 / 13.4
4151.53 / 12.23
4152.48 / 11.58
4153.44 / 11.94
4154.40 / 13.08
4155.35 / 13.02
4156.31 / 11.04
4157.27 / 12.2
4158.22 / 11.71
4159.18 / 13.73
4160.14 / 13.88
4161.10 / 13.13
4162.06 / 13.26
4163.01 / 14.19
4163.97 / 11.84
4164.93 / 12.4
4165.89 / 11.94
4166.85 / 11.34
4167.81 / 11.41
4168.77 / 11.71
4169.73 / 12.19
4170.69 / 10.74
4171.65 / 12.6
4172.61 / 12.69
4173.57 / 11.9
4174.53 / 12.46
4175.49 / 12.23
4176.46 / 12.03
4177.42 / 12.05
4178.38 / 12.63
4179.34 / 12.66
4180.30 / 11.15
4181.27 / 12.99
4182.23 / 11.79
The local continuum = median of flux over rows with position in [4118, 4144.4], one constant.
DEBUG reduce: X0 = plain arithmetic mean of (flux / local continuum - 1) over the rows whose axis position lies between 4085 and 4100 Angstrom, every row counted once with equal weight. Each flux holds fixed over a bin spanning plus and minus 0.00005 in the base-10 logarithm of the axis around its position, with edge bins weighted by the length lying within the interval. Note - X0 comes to 0.06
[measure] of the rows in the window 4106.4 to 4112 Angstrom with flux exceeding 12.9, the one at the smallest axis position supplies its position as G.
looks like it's 4106.84 Angstrom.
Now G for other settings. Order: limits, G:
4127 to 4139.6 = 4127.70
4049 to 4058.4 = 4050.49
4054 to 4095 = 4057.03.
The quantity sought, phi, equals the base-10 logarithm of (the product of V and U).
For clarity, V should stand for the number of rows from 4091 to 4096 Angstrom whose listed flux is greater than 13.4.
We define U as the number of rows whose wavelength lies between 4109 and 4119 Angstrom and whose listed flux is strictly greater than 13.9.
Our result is 1.4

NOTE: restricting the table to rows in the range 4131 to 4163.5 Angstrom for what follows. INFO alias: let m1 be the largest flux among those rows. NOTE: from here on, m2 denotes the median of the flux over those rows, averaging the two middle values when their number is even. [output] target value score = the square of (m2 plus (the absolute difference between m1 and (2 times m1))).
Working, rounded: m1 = 14.58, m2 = 13.2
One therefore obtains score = 769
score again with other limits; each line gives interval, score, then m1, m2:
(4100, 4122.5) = 946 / 16.51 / 14.3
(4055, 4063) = 734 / 14.27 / 12.8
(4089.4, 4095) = 918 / 15.71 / 14.6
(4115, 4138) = 831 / 14.83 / 14.0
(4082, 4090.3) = 912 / 15.71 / 14.5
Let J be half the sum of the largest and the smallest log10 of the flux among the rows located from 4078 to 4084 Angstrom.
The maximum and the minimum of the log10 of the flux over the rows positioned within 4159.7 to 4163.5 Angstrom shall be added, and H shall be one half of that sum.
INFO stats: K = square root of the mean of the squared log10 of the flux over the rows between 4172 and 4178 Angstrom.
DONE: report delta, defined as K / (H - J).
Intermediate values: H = 1.14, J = 1.13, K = 1.09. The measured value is 231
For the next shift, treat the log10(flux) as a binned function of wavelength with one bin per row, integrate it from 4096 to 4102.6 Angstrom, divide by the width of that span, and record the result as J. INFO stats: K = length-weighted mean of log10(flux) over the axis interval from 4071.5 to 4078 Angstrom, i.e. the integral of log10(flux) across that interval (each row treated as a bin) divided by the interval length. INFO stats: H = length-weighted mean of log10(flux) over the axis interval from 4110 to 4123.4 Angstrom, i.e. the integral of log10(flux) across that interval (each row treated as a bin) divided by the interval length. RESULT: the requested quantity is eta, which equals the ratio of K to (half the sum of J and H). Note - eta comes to 0.98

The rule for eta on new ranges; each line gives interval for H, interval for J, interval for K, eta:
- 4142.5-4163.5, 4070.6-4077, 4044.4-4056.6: 0.98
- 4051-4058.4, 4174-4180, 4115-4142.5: 1.04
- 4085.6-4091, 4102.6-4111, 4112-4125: 0.98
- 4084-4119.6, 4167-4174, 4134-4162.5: 0.99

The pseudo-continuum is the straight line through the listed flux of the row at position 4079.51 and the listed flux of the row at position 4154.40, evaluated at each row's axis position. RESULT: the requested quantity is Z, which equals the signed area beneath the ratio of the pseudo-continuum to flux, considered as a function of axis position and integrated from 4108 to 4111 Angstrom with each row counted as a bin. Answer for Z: 2.8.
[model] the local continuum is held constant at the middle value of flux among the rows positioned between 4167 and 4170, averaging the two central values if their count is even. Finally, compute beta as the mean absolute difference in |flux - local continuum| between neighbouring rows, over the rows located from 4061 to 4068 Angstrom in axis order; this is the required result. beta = 1.09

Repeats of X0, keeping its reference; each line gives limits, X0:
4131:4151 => -0.03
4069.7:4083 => -0.01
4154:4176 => -0.10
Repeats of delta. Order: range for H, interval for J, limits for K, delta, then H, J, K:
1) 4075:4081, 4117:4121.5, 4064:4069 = 88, 1.15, 1.13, 1.14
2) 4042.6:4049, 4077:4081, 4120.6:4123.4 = -212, 1.13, 1.13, 1.13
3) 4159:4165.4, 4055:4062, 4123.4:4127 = 141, 1.11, 1.10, 1.12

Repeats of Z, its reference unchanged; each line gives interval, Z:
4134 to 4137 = 2.9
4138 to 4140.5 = 2.5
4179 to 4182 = 3.2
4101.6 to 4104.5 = 2.5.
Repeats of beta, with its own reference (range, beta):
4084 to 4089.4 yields 1.04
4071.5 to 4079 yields 0.97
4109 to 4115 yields 1.07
